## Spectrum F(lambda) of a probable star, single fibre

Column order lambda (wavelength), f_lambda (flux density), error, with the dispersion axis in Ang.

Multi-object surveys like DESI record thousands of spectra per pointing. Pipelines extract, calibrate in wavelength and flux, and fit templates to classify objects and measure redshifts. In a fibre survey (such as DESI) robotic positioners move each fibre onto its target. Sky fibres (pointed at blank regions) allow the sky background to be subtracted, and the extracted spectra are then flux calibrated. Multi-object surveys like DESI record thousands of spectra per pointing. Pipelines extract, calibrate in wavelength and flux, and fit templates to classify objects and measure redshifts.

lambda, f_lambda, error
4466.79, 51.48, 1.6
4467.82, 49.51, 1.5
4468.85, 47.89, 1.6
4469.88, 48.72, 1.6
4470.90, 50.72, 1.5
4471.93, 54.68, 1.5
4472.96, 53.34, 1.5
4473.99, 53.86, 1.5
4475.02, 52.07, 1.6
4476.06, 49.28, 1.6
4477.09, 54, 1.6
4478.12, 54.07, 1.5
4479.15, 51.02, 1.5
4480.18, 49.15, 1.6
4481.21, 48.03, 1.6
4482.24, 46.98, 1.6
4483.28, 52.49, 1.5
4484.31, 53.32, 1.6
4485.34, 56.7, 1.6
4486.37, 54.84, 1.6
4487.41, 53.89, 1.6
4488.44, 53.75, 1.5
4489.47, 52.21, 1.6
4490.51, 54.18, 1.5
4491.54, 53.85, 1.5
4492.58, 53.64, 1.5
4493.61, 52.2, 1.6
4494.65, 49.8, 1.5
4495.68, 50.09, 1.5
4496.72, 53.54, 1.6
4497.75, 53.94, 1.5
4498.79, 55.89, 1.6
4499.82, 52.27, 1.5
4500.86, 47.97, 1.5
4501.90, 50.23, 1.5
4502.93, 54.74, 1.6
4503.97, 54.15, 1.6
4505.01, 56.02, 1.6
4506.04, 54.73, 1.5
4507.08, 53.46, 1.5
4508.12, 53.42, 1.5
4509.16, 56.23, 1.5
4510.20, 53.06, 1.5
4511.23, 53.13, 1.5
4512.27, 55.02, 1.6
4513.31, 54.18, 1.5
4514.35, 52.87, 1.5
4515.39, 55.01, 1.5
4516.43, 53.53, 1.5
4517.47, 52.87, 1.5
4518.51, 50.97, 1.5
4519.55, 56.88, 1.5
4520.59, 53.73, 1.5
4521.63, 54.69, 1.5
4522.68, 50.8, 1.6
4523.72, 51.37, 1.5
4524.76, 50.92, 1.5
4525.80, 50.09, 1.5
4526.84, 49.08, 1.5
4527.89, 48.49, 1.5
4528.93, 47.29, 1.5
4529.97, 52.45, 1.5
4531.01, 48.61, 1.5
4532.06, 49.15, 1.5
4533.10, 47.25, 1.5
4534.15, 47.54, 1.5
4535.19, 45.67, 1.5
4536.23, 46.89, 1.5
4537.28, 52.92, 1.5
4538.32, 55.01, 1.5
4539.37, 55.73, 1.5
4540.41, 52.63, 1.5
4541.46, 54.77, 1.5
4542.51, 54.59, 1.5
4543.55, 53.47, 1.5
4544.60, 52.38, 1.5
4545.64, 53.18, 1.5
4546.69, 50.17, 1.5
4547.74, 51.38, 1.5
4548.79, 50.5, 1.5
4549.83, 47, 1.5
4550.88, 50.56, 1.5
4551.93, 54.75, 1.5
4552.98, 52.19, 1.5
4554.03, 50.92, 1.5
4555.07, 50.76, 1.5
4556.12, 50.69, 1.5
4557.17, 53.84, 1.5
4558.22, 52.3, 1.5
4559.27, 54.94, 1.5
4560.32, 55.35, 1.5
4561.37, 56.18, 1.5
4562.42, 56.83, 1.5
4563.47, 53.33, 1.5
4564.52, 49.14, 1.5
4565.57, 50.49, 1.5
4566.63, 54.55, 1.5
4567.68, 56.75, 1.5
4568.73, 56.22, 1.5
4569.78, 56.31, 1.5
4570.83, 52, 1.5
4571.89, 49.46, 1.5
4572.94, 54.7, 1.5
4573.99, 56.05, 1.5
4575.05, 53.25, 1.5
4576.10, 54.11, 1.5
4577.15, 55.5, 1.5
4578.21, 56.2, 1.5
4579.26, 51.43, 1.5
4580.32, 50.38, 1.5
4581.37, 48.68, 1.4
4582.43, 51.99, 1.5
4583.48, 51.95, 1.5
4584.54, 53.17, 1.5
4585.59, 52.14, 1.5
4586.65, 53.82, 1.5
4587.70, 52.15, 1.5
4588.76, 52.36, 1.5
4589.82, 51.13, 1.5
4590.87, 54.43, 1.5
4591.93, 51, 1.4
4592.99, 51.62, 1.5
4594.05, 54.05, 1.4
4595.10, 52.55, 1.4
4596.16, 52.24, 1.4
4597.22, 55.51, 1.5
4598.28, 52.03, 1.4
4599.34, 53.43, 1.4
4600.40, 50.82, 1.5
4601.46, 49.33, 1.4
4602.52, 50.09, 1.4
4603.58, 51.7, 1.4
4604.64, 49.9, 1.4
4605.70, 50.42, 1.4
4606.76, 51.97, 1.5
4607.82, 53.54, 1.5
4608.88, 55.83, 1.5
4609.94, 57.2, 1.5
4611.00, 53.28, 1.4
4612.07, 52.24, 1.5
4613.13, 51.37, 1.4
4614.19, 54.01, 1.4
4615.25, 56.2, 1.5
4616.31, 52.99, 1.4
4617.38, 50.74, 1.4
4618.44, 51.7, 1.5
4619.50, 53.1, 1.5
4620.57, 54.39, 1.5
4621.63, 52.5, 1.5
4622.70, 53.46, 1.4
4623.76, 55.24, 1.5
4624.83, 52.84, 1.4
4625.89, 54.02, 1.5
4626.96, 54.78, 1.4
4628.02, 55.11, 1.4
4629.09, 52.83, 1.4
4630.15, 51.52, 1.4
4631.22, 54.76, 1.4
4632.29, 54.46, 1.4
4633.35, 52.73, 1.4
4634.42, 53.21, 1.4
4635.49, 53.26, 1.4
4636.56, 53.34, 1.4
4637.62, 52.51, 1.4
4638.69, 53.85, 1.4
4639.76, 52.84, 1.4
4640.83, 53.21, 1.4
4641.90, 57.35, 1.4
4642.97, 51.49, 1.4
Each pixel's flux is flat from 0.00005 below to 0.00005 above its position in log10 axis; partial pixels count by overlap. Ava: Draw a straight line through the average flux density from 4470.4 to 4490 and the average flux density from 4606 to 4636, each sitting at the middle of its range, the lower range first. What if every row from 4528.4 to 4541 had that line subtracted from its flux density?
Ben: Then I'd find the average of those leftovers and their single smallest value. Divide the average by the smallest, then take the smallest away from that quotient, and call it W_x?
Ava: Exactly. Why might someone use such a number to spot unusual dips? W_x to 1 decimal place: 7.5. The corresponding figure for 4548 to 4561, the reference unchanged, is 6.1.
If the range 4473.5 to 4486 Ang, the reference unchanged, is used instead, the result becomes 5.5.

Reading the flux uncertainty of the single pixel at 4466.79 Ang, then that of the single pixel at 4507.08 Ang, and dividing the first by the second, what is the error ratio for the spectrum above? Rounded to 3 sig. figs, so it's 1.07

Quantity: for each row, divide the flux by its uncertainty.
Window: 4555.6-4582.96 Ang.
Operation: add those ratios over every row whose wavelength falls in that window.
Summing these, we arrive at 929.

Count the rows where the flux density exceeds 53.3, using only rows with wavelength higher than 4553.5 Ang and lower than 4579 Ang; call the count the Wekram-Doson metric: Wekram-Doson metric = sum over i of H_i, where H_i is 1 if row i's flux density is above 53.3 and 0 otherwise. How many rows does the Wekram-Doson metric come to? 15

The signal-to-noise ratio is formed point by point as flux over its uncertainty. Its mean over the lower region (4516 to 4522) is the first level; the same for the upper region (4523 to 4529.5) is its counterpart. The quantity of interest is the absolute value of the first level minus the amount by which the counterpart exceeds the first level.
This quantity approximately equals 39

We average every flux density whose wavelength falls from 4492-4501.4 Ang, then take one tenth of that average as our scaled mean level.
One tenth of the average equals 5.21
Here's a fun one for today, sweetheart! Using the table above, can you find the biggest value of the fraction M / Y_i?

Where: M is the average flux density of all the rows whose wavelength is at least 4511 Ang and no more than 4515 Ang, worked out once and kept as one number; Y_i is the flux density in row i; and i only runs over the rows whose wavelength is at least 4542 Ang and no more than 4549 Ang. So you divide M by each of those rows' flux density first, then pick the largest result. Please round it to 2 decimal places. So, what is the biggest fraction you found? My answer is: 1.07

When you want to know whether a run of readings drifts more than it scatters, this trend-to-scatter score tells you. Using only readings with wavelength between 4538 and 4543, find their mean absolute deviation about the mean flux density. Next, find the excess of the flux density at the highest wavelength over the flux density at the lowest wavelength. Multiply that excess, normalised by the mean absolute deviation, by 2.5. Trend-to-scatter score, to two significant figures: -1.4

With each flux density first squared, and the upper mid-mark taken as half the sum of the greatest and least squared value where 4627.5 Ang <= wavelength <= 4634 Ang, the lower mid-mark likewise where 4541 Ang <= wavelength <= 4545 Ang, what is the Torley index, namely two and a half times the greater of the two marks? 7179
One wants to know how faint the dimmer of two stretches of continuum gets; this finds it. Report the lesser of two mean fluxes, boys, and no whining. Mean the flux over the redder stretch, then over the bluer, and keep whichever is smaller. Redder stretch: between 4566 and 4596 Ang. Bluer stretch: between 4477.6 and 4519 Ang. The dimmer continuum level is 52.9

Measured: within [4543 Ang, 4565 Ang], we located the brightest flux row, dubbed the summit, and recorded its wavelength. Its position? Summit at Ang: 4562.42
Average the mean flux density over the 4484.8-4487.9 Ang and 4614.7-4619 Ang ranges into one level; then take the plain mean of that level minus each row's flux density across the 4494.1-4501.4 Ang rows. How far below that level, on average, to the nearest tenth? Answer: 2.1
